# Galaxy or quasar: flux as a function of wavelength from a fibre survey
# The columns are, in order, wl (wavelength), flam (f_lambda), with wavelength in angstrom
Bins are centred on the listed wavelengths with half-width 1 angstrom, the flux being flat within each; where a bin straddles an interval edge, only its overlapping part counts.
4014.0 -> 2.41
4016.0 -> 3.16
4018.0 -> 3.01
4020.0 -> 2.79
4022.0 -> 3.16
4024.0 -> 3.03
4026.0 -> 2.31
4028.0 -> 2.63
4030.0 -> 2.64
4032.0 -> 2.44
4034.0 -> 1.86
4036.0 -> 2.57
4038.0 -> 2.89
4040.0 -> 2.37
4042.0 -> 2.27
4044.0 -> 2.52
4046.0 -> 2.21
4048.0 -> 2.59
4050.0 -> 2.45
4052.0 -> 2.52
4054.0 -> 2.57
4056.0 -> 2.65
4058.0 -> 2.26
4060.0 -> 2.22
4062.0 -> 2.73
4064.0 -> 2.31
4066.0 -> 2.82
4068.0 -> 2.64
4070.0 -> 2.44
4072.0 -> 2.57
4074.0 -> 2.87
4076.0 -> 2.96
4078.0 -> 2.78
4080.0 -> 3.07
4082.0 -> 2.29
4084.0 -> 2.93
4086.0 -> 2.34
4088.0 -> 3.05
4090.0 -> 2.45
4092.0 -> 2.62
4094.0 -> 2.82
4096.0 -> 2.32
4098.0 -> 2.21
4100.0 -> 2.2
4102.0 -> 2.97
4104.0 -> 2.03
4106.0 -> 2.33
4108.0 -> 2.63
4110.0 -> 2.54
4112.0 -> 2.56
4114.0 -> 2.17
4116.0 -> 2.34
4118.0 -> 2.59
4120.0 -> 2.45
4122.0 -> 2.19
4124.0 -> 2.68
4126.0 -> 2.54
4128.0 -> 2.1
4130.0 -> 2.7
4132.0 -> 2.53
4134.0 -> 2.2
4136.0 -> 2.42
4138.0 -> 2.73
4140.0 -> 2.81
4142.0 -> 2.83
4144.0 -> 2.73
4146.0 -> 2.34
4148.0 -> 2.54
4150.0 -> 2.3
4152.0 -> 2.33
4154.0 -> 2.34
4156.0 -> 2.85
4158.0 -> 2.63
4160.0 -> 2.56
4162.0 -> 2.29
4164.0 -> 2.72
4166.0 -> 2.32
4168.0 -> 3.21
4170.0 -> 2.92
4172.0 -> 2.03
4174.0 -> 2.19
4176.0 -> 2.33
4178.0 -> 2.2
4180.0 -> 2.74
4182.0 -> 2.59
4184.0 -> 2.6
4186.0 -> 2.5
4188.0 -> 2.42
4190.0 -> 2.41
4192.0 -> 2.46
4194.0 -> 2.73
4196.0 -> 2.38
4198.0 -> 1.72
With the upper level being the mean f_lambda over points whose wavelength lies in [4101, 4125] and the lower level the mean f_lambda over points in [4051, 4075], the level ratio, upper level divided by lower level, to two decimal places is 0.96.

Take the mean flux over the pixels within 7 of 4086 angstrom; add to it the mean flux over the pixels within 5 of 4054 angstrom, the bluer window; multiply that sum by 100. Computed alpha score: 517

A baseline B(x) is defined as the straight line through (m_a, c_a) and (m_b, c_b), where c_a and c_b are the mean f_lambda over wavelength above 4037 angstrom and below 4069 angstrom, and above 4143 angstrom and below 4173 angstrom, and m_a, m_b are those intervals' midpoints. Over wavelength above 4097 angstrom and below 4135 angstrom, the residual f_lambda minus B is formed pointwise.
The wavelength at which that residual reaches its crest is 4102.0 angstrom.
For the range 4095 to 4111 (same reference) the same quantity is 4102.0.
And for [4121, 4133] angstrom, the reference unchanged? 4130.0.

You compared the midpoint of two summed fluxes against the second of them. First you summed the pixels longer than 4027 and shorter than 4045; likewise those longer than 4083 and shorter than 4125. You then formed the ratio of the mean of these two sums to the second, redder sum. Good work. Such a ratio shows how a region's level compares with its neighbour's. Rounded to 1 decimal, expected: 0.7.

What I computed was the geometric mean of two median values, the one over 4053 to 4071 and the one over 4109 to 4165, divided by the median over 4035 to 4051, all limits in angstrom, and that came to 1.03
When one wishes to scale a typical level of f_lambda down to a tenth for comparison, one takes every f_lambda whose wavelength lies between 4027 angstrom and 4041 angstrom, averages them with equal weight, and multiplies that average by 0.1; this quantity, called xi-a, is 0.249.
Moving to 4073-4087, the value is 0.275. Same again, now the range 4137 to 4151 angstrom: 0.261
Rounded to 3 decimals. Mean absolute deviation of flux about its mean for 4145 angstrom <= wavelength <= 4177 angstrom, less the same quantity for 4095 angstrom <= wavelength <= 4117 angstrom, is 0.040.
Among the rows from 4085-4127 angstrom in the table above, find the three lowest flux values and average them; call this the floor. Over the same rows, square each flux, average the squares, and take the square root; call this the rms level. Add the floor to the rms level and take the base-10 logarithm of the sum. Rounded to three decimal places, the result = 0.665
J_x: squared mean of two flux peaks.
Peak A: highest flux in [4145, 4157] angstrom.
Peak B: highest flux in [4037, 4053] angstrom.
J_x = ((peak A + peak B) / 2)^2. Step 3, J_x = 8.24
